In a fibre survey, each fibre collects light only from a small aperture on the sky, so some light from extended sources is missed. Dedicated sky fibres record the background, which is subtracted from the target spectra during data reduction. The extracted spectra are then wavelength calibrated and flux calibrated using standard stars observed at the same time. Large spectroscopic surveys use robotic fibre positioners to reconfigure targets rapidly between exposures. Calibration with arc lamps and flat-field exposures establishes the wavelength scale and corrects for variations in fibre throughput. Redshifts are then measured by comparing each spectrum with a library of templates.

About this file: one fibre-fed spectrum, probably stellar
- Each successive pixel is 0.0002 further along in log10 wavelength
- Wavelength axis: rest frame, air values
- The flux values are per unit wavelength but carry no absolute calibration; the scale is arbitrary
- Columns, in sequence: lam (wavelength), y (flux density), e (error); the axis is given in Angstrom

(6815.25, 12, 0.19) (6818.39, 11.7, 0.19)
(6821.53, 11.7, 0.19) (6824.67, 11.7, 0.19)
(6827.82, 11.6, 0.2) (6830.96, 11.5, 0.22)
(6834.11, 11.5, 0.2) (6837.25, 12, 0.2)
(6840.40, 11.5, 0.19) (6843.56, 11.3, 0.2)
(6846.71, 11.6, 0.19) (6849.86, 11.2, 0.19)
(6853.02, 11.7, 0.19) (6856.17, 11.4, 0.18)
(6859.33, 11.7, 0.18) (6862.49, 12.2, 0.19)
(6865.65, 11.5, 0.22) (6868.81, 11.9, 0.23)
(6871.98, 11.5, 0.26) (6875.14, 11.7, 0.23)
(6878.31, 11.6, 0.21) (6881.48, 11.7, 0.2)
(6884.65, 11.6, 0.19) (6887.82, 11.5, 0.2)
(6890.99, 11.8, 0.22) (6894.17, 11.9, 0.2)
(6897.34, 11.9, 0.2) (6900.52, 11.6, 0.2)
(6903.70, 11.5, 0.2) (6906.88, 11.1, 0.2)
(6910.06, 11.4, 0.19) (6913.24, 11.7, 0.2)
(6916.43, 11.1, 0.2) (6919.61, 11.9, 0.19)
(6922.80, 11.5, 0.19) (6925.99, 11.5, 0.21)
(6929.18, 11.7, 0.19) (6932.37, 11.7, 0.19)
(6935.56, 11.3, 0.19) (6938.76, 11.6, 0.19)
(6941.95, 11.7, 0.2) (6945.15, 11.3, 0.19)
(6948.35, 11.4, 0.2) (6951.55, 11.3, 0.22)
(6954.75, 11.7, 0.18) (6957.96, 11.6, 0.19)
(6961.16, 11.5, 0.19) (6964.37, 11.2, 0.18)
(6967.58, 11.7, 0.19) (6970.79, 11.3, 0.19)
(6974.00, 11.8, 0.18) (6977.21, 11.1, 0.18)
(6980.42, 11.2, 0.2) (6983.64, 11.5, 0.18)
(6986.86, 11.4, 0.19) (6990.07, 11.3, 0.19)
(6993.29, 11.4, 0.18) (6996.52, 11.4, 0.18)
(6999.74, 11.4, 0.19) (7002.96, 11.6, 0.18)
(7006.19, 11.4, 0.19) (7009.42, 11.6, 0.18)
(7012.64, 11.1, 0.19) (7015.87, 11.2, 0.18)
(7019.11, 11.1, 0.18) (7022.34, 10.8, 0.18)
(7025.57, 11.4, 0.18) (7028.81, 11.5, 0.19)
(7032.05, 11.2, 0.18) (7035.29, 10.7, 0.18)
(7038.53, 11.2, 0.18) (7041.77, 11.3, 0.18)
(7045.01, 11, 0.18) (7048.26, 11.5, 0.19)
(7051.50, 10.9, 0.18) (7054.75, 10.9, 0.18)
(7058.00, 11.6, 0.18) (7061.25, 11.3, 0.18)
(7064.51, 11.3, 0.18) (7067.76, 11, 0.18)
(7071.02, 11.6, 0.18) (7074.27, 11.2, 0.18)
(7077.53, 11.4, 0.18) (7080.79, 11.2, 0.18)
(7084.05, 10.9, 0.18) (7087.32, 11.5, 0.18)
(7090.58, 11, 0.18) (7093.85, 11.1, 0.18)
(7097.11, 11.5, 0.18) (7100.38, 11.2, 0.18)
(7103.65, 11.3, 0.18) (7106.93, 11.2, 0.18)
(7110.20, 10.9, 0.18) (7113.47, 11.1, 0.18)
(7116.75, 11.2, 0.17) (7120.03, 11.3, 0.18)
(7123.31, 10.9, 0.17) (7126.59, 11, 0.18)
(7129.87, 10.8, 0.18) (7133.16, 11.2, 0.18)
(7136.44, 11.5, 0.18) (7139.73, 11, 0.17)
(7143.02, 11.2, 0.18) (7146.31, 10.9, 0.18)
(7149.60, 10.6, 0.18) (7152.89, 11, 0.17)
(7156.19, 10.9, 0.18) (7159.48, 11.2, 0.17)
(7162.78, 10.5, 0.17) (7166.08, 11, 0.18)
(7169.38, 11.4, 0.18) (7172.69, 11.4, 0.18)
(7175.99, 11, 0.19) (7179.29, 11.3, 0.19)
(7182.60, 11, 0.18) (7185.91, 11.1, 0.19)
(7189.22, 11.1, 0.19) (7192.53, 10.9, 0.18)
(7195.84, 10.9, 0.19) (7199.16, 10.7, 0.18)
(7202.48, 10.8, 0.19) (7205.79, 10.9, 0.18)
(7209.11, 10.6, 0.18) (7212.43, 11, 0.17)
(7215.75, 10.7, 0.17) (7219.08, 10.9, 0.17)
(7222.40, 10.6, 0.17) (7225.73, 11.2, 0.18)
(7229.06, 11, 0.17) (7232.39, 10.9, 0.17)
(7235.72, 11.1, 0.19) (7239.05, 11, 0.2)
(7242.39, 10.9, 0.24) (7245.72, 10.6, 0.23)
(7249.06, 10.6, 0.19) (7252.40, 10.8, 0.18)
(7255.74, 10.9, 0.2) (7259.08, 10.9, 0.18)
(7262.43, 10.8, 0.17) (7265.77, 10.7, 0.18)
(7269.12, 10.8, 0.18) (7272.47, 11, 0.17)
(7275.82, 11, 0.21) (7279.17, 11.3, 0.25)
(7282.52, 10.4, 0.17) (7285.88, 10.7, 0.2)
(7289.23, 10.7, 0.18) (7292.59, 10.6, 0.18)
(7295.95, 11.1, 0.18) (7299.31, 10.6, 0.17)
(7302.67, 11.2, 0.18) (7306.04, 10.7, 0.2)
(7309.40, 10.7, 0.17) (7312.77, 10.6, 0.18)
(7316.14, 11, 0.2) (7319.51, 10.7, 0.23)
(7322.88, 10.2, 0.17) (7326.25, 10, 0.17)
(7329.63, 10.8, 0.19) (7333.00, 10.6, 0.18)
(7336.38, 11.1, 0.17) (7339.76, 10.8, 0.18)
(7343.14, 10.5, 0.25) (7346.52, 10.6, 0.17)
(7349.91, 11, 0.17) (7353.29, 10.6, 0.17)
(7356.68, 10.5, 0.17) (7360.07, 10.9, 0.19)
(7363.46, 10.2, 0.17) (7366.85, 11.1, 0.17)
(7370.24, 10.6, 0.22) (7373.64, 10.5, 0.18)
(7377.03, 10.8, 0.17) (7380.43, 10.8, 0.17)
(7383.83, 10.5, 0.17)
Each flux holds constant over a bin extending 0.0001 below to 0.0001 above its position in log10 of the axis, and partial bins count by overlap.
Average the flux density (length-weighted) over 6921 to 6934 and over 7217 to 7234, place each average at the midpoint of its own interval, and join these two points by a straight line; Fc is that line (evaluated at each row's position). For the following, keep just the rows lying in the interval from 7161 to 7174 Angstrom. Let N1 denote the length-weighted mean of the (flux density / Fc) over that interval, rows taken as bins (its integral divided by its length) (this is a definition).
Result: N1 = 1.00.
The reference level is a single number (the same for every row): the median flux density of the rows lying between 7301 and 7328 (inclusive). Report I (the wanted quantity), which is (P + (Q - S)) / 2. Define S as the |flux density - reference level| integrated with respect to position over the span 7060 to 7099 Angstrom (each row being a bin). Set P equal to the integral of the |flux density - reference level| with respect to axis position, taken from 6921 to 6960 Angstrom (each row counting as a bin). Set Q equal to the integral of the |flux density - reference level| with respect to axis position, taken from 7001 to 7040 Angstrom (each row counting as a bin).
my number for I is 16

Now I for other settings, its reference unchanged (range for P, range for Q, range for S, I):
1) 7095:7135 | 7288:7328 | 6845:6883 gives -5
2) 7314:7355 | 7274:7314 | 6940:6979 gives -6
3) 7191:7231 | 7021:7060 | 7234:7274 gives 9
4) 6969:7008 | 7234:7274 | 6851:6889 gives -1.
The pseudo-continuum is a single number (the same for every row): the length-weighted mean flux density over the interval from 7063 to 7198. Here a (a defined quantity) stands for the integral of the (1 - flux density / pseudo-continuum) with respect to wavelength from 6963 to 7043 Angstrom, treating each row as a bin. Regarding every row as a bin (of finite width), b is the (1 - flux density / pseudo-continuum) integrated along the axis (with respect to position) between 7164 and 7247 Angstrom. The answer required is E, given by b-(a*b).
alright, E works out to 2.8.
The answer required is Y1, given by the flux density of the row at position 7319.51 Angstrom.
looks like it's 10.7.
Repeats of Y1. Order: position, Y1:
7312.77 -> 10.6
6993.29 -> 11.4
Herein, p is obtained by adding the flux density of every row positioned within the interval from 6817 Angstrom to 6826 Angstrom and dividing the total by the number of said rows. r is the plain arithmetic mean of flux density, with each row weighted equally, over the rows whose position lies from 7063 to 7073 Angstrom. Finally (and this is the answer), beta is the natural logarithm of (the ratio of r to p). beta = -0.03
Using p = 11.7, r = 11.3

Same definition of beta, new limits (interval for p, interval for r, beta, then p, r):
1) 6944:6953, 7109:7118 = -0.02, 11.3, 11.1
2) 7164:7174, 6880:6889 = 0.03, 11.3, 11.6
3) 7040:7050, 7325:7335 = -0.07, 11.3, 10.5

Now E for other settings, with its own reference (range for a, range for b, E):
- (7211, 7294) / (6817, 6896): 3.8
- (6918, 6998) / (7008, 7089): -2.7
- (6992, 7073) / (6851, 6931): -7.5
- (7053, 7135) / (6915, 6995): -3.9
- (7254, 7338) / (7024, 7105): 1.4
